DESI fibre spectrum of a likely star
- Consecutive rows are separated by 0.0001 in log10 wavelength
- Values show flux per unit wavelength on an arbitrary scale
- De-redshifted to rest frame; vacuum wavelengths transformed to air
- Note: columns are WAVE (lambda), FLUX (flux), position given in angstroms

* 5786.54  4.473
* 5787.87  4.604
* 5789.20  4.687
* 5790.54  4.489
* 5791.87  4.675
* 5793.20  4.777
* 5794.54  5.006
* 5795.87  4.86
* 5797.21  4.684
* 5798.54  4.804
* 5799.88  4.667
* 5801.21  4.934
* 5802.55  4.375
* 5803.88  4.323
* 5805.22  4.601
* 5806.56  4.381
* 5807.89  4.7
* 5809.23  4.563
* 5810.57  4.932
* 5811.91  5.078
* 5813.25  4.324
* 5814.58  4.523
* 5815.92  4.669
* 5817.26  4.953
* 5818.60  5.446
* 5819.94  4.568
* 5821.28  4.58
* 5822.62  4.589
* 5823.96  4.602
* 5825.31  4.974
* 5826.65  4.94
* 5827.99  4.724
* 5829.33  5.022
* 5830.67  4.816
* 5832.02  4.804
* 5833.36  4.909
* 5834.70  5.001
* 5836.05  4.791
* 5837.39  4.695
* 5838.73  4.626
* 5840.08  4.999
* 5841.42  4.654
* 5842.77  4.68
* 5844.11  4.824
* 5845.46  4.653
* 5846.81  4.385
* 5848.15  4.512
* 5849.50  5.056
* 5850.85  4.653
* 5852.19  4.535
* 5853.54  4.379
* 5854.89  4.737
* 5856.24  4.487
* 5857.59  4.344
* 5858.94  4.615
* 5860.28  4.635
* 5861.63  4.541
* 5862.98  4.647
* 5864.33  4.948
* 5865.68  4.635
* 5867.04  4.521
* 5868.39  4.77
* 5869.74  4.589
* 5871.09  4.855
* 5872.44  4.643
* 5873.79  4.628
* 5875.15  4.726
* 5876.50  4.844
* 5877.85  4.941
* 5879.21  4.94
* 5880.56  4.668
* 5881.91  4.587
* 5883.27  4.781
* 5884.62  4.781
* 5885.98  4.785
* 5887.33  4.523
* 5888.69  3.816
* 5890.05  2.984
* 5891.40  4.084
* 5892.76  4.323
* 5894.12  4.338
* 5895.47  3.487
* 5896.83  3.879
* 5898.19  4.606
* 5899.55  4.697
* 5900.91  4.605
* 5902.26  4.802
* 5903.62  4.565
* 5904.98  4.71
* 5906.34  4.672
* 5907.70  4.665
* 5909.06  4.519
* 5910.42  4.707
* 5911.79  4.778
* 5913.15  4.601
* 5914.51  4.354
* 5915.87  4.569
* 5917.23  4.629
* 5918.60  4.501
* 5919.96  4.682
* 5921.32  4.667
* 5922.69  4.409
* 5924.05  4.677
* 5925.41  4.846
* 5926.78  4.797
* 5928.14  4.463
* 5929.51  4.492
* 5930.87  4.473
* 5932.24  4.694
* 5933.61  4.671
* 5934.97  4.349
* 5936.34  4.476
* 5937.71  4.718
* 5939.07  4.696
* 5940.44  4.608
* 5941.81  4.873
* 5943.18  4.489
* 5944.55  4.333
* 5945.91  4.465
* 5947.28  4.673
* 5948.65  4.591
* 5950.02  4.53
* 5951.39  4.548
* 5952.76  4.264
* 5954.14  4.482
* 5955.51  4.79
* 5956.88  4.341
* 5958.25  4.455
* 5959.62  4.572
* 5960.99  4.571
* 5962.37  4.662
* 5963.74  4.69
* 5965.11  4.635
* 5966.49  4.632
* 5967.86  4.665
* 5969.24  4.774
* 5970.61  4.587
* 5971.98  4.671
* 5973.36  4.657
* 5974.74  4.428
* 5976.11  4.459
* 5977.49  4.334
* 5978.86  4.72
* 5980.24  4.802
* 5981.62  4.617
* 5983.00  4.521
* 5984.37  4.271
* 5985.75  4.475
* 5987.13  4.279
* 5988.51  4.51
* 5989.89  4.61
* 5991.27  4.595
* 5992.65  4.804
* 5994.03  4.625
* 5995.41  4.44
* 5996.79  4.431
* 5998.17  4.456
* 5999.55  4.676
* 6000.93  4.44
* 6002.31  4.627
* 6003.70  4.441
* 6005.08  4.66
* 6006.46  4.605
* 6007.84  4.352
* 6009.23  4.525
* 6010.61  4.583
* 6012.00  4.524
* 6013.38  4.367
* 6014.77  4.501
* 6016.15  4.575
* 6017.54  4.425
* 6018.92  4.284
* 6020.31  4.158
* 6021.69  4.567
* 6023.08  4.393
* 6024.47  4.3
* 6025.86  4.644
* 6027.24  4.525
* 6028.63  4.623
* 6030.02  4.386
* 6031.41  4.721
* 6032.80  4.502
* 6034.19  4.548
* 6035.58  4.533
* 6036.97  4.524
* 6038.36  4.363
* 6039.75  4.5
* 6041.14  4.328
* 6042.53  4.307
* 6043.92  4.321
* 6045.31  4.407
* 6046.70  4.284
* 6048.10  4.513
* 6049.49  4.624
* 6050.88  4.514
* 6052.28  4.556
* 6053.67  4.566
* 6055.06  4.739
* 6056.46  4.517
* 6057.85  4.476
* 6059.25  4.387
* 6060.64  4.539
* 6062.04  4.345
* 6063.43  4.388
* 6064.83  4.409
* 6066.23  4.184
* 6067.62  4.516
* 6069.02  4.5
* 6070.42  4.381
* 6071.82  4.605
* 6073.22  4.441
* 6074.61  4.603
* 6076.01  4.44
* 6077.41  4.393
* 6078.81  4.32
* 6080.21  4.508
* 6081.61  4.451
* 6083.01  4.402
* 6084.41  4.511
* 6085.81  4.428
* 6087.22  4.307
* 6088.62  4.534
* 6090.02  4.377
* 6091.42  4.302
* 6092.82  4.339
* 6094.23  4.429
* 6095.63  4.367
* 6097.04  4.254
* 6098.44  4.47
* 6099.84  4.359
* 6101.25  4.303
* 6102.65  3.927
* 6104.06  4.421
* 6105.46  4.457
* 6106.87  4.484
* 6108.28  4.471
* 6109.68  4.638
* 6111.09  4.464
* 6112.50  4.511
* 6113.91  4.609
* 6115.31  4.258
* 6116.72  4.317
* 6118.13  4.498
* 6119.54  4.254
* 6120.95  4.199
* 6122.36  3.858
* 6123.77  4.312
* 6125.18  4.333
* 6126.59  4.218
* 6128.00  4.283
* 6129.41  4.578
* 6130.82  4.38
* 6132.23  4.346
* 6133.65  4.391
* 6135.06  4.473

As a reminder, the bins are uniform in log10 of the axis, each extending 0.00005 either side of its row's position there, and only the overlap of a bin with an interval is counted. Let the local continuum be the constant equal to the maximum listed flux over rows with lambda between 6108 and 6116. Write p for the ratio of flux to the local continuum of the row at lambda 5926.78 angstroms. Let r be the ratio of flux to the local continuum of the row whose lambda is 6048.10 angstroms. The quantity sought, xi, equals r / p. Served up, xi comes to 0.94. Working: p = 1.03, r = 0.97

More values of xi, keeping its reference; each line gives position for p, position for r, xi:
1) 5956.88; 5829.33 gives 1.16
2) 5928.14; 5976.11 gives 1.00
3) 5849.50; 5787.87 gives 0.91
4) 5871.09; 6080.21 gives 0.93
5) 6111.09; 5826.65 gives 1.11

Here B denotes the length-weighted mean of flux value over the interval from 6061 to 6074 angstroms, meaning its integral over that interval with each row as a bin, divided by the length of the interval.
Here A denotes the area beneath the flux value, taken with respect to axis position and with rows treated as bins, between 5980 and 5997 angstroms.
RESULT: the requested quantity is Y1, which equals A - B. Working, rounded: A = 77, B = 4.42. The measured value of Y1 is 73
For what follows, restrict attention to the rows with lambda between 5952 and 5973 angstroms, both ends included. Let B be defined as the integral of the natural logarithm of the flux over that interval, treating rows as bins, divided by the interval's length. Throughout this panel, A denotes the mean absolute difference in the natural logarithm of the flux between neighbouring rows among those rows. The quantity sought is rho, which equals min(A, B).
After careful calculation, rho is 0.028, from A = 0.028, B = 1.52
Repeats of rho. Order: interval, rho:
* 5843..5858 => 0.055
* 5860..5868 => 0.039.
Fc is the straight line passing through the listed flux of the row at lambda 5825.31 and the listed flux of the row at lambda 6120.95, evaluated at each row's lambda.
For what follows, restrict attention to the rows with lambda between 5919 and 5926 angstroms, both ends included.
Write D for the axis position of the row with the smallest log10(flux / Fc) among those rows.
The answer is 5922.69 angstroms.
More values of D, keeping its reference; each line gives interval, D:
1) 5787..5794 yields 5790.54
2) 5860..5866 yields 5861.63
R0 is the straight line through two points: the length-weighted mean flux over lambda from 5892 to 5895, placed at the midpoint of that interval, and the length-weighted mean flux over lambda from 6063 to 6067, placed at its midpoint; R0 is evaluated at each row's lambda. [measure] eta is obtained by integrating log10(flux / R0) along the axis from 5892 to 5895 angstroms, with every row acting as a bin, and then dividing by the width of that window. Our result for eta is -0.001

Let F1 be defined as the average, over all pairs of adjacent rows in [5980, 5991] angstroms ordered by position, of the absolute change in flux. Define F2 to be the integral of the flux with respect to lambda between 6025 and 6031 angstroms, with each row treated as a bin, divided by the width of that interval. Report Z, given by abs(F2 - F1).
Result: 4.37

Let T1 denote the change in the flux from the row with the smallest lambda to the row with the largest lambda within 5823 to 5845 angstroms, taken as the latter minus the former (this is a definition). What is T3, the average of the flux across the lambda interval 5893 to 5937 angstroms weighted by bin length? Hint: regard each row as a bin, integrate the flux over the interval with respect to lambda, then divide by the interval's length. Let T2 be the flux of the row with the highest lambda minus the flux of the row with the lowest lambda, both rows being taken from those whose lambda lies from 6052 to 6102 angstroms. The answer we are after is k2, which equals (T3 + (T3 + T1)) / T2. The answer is -37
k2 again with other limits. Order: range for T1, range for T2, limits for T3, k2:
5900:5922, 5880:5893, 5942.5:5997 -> -27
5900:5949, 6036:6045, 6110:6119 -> -44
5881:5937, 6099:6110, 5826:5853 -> 34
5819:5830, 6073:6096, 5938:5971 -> -130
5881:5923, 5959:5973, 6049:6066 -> 89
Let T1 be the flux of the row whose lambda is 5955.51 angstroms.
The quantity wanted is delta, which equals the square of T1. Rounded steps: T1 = 4.79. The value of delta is 22.9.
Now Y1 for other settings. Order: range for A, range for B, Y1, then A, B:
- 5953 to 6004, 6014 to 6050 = 228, 232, 4.45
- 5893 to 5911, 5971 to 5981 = 76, 81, 4.58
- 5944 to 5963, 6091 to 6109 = 82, 86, 4.35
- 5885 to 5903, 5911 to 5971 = 72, 76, 4.59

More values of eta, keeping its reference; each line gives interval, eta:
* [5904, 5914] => 0.037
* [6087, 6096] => 0.005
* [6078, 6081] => 0.008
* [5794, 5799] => 0.058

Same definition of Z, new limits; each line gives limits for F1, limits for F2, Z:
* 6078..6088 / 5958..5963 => 4.47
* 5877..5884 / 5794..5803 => 4.63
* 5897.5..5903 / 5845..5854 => 4.47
